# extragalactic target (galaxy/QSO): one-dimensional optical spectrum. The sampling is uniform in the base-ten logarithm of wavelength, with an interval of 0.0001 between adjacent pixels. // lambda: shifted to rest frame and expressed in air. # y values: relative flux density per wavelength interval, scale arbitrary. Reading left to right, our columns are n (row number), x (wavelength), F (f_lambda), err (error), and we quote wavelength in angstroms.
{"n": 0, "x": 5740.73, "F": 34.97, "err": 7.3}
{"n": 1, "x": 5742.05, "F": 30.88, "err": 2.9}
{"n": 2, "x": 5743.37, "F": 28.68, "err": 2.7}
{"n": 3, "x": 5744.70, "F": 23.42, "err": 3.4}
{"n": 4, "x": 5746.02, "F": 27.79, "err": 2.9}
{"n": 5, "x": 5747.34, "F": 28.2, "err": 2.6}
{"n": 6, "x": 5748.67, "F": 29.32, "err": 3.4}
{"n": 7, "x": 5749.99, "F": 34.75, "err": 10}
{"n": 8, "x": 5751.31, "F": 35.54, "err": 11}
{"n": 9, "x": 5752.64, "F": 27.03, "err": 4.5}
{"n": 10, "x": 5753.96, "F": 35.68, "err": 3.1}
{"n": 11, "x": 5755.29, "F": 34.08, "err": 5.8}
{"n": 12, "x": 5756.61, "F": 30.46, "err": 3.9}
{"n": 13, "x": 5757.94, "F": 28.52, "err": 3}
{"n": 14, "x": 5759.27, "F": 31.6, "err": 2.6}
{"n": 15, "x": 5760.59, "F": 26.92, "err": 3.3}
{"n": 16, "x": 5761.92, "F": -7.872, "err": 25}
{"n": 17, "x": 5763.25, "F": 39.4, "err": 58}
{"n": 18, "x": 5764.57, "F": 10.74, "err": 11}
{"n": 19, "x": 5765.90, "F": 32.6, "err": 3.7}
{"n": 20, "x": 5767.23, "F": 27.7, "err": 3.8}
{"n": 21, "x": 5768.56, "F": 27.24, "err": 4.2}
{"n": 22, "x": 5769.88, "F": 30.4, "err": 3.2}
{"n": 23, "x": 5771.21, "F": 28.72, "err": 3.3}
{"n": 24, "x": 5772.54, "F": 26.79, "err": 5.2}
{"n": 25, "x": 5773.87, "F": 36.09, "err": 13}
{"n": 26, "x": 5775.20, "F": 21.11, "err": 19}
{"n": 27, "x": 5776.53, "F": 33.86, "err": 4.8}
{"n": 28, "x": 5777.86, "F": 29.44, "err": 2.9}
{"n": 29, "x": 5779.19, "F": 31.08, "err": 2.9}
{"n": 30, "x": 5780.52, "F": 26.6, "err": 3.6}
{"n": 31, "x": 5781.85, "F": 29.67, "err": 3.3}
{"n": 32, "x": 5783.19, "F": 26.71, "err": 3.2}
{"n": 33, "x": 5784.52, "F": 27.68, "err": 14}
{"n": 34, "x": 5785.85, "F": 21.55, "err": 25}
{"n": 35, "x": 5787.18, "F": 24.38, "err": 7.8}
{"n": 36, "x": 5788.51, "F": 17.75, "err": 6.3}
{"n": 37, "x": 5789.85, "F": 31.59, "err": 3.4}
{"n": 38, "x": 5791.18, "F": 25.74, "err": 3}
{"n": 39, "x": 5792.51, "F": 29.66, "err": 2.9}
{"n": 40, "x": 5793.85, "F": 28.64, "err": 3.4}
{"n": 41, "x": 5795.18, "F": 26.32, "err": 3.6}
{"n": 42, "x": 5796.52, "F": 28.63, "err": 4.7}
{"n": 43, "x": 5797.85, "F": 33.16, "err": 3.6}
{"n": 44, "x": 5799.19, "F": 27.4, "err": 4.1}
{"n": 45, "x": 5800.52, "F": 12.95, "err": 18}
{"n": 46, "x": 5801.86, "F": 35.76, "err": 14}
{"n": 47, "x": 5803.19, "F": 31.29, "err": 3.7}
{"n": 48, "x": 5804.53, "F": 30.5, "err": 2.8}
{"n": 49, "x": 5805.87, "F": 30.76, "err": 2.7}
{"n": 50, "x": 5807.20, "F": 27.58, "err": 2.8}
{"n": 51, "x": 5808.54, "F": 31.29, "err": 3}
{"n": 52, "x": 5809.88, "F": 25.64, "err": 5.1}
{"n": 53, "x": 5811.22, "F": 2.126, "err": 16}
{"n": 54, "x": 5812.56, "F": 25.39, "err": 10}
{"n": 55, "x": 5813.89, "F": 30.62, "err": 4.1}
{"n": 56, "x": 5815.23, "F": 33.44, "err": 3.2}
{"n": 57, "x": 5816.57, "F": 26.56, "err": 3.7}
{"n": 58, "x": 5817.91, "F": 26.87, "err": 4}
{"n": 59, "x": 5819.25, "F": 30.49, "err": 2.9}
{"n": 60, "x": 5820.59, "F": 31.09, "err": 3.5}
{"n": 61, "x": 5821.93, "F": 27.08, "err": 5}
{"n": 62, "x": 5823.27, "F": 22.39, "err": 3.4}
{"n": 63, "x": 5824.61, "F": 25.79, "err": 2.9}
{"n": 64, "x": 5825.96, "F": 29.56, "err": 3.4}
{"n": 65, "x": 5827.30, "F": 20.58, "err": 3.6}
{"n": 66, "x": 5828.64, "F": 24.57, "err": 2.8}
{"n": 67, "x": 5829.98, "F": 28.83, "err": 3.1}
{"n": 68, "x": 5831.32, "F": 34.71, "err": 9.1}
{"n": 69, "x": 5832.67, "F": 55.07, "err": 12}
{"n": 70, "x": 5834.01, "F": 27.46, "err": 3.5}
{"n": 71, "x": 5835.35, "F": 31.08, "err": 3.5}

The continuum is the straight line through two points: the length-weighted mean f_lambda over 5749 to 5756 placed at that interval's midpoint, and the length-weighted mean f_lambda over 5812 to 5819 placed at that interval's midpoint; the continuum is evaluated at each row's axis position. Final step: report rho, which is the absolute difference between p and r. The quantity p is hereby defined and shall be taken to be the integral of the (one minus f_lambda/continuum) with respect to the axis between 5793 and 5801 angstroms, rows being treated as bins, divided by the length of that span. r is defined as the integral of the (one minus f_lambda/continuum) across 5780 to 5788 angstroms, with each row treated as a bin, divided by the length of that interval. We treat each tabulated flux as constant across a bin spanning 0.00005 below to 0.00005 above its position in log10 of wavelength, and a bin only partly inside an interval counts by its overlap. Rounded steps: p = 0.12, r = 0.164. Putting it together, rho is 0.05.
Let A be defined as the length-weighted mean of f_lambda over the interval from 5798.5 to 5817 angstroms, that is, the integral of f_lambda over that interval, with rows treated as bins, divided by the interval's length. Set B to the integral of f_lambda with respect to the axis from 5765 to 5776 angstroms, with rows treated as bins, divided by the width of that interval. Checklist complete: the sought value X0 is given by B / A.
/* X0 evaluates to 1.07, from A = 26.5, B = 28.5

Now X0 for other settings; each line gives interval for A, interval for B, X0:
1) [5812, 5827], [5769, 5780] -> 1.06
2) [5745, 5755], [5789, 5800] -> 0.92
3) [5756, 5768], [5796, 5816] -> 1.11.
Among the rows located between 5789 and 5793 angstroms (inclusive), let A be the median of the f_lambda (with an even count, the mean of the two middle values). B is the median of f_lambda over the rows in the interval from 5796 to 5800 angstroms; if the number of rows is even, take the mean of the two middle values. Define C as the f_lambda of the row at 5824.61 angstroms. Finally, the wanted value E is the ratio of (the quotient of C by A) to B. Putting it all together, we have 0.030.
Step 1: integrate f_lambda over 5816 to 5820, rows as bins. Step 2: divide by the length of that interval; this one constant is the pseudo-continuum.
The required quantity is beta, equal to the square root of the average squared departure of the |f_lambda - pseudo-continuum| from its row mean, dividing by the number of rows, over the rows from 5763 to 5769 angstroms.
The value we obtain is 6.5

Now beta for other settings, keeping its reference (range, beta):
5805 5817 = 7.4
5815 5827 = 1.6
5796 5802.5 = 5.4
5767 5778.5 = 2.8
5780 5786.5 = 2.2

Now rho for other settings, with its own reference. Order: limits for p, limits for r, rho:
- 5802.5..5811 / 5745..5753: 0.05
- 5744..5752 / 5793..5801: 0.01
